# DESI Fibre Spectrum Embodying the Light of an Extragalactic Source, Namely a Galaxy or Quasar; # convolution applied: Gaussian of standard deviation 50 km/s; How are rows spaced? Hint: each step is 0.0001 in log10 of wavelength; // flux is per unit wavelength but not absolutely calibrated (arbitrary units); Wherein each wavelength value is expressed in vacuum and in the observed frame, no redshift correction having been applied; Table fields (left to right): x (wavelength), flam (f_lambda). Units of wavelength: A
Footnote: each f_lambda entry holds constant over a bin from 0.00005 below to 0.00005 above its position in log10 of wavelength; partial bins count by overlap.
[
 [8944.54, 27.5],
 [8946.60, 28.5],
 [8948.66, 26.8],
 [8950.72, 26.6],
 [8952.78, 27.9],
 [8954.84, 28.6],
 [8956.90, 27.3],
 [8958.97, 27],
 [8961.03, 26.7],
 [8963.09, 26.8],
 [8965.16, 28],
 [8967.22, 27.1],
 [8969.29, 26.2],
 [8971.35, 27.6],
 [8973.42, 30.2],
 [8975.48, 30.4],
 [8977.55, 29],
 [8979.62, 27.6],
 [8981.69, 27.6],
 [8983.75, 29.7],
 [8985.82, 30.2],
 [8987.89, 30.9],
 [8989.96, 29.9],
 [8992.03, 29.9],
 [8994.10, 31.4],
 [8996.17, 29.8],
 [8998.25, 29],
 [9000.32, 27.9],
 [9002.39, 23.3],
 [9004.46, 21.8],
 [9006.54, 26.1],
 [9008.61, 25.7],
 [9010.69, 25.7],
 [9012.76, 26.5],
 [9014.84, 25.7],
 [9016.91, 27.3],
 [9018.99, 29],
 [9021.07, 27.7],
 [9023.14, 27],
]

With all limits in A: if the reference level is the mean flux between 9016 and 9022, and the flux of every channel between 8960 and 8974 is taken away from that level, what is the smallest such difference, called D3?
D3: -2.2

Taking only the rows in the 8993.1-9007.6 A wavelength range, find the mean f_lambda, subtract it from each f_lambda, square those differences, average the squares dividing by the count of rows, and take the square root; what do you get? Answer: 3.2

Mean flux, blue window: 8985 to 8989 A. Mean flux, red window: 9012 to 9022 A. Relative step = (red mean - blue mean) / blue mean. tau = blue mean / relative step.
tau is -282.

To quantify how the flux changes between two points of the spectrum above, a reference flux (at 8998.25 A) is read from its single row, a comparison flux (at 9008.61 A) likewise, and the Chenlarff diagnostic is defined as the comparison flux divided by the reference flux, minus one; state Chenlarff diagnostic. -0.11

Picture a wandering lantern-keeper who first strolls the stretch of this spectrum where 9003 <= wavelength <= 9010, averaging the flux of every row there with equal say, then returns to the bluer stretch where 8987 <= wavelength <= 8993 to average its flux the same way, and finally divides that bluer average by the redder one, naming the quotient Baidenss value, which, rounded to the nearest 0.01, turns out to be 1.23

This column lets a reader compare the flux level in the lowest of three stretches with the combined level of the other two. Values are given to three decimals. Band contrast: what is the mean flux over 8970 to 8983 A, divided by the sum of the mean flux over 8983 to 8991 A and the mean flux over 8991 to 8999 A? 0.477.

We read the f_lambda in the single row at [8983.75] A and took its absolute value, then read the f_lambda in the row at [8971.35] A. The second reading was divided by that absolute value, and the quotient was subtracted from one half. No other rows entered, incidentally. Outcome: -0.43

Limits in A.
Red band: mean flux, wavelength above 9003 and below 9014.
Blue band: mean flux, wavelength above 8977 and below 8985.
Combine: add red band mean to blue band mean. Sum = 53.6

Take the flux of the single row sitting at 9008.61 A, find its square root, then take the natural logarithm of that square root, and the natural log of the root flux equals 1.623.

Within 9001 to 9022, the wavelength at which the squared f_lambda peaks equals 9018.99 A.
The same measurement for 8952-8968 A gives 8954.84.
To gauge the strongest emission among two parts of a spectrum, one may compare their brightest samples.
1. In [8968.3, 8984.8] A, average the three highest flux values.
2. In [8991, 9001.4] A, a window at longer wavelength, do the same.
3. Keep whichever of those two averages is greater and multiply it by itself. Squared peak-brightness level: 922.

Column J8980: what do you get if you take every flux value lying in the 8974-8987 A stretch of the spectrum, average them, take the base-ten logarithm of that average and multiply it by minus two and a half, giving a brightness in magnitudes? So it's -3.66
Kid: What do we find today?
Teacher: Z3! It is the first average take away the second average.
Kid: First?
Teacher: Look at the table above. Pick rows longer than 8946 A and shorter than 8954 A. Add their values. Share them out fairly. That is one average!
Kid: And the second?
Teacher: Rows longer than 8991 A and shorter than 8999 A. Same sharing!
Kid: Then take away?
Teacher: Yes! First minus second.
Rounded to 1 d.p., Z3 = -2.6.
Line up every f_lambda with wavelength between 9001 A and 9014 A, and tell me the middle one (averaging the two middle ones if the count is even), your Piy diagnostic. 25.7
